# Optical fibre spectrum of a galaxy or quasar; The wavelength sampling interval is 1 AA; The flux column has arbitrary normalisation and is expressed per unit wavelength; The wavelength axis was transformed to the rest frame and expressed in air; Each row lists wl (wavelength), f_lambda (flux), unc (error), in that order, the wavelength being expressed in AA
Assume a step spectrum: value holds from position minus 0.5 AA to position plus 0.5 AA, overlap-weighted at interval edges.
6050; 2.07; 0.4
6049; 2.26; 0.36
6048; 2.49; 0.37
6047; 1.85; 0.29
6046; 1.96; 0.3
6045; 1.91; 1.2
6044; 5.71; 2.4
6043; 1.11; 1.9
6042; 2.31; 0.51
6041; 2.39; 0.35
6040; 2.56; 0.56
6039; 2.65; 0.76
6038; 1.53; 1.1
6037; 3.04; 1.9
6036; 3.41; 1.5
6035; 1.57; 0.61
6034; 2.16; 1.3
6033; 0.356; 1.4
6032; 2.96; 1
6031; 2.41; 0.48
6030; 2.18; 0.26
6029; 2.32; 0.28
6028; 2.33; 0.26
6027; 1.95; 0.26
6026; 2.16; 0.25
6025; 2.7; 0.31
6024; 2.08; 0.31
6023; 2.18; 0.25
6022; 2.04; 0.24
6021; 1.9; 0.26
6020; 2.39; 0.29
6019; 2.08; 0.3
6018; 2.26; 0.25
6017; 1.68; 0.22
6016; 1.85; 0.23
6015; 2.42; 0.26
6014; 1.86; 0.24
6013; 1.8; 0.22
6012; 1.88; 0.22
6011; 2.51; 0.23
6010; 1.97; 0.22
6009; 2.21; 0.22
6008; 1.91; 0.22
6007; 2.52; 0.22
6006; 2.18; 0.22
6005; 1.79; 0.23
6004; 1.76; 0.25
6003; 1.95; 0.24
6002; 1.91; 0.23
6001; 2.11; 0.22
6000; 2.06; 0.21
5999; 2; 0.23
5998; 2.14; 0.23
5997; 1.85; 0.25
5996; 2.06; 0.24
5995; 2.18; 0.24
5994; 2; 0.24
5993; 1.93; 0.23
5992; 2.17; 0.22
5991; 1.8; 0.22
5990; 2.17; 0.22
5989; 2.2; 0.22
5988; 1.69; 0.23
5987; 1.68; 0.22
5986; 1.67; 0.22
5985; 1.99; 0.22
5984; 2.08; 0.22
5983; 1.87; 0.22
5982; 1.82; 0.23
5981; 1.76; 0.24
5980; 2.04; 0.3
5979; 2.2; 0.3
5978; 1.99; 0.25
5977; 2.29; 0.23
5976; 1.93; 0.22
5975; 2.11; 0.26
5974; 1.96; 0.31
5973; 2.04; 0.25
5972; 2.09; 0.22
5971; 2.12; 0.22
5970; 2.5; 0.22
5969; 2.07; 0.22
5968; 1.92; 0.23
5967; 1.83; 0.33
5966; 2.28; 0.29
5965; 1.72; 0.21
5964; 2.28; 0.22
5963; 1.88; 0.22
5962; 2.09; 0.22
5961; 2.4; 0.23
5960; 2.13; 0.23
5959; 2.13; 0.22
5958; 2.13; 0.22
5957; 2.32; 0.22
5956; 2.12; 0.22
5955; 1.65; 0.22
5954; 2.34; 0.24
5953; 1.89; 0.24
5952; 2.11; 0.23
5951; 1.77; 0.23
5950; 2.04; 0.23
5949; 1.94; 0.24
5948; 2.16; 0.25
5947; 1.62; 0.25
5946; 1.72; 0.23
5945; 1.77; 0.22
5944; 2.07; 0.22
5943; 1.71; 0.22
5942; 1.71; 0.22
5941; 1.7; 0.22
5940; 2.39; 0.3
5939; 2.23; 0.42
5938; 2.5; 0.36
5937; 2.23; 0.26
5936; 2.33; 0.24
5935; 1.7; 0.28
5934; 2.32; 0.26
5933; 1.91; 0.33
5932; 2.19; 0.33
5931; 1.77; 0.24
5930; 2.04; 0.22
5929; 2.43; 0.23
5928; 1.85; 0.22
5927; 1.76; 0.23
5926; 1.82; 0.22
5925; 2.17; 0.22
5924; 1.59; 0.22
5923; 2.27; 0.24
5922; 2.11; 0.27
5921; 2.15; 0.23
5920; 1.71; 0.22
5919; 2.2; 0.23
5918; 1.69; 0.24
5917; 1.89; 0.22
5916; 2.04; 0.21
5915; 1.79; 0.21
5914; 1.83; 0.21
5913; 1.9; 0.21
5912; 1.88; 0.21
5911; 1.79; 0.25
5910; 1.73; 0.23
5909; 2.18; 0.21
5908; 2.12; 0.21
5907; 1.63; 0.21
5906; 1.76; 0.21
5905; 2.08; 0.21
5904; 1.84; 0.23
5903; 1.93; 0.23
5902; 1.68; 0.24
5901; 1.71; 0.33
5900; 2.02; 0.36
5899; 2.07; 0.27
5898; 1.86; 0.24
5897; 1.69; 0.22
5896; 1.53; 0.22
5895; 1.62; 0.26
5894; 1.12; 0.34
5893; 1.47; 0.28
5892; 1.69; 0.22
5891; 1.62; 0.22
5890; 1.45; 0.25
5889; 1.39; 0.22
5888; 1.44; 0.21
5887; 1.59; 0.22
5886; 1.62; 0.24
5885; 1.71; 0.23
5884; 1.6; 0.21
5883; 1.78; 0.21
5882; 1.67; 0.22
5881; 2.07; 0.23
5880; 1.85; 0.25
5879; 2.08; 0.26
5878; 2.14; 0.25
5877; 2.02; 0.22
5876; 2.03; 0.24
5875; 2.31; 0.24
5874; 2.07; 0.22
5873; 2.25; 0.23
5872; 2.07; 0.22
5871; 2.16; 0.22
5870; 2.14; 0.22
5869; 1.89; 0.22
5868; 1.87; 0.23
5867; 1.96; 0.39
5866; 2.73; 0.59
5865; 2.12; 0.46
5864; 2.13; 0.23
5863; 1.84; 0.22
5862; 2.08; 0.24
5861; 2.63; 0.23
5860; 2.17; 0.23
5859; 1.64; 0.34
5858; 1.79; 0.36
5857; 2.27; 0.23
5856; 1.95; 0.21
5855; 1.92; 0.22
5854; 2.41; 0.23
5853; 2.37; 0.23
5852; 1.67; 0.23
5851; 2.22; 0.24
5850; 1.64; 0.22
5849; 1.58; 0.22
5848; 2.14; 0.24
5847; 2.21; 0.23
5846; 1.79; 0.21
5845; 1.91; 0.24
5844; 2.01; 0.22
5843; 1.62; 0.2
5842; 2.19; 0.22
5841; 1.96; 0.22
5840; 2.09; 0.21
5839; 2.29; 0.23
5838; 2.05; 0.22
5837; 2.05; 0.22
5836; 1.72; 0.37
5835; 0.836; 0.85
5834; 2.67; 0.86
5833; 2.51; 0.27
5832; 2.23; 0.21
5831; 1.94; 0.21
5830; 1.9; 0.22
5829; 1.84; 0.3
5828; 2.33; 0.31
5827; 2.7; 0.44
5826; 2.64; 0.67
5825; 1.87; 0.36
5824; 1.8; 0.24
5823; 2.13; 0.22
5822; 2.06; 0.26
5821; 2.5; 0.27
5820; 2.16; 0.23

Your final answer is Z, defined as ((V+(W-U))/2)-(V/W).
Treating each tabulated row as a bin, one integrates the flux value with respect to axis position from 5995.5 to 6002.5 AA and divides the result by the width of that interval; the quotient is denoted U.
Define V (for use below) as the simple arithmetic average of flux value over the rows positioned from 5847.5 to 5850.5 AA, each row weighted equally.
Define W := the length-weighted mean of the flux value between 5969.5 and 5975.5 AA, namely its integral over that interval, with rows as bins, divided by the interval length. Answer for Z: 0.12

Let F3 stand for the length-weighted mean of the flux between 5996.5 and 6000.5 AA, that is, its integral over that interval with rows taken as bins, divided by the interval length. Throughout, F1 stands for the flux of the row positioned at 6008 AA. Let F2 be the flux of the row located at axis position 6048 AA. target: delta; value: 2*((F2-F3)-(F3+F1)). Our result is -6.9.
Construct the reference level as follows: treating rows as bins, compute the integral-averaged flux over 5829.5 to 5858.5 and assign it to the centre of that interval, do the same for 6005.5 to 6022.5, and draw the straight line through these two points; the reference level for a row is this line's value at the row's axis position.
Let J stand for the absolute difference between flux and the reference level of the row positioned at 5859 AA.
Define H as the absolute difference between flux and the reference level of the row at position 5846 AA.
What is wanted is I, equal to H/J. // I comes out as 0.6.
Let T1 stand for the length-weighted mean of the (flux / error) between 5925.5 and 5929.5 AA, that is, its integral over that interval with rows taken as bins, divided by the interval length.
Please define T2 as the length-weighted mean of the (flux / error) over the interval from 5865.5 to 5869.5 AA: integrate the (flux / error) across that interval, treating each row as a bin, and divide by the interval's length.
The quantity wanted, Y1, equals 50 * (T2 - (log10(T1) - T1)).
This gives 719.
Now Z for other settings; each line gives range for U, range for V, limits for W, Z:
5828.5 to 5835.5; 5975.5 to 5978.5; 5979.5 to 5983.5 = -0.13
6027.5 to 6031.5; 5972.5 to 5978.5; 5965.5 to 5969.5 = -0.13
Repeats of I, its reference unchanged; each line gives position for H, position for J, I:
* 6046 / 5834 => 0.2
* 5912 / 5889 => 0.2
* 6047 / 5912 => 1.7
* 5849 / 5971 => 7.5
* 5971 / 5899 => 1.3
